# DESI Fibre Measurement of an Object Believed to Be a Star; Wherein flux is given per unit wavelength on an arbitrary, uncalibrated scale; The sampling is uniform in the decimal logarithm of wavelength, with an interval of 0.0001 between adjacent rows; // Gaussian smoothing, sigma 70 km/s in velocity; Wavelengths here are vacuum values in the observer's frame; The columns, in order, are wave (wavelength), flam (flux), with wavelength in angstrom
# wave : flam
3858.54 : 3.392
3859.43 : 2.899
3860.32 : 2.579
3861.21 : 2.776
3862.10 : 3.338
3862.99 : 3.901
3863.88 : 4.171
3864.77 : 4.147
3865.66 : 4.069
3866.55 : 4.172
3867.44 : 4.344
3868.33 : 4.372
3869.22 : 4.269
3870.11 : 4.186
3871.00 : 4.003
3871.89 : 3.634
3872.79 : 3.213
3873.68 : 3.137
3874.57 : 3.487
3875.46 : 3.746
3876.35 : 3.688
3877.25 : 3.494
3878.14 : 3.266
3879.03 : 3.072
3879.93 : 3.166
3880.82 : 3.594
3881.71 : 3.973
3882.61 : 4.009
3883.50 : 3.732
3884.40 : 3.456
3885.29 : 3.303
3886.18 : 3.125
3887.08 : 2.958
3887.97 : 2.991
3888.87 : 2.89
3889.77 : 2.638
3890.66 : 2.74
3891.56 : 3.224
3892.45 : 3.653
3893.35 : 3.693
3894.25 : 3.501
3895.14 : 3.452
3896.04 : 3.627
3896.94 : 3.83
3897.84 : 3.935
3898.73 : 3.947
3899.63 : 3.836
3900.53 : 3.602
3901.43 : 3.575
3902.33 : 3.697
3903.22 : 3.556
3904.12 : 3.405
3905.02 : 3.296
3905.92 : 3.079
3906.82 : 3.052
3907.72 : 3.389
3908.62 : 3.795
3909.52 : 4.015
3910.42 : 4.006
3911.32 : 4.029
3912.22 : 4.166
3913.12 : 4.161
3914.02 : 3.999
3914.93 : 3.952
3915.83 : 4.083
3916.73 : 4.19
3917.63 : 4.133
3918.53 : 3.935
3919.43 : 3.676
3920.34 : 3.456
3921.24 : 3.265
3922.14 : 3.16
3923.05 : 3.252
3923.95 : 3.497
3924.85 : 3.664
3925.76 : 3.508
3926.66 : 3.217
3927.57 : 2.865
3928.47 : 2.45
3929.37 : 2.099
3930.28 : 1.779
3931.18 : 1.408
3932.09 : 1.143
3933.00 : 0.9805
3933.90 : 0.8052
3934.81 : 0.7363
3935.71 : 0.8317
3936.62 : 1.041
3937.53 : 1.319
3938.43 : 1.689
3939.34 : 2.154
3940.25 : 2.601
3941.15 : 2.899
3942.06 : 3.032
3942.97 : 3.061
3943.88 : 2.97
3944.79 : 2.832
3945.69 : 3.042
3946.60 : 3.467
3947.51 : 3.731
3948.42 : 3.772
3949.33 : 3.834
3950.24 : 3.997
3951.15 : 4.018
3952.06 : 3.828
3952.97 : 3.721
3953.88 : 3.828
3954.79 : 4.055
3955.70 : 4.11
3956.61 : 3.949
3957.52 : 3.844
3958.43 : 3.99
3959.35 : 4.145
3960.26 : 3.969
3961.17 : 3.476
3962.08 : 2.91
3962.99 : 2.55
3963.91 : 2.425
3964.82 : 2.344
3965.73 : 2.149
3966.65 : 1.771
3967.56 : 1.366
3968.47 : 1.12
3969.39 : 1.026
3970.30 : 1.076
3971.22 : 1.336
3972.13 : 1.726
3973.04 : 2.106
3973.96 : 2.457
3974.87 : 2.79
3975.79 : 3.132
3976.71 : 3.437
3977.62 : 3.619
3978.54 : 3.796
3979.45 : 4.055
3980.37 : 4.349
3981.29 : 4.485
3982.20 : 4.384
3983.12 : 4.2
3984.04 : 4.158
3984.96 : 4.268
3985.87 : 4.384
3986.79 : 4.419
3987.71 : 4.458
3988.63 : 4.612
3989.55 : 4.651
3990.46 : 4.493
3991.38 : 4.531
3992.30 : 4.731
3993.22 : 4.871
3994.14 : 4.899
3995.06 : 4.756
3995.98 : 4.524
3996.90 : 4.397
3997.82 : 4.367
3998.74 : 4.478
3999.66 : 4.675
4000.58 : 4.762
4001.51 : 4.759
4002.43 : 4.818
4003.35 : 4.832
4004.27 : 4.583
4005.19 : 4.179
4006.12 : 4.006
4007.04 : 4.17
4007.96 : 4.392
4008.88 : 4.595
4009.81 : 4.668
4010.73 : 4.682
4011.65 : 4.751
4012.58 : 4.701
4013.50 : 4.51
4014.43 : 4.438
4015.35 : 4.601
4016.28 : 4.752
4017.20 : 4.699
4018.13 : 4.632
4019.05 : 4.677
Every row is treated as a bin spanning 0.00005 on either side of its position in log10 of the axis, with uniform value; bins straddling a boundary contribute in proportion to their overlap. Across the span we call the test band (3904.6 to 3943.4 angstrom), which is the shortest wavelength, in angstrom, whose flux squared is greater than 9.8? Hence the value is 3905.02 angstrom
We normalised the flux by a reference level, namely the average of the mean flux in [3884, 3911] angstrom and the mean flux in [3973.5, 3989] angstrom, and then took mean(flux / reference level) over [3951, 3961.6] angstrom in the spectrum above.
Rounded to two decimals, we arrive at 1.06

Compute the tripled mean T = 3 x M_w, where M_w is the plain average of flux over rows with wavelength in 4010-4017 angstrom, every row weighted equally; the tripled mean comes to 14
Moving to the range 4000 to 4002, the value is 14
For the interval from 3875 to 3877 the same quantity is 11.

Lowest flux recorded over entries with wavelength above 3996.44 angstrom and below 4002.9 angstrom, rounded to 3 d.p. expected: 4.367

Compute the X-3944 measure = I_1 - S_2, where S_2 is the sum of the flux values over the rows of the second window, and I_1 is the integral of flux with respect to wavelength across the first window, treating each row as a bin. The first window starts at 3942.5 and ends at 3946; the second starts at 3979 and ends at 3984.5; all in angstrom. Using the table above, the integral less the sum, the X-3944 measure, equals -15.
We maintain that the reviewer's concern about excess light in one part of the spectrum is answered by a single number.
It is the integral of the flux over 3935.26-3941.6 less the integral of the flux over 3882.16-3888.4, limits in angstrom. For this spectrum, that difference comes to -10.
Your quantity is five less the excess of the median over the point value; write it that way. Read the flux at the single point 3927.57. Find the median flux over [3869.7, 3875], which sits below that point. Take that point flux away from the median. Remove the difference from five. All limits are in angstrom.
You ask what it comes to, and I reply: 4.3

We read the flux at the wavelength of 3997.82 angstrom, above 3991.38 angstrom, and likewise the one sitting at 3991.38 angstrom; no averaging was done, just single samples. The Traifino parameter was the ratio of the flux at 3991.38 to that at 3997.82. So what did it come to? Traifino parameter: 1.04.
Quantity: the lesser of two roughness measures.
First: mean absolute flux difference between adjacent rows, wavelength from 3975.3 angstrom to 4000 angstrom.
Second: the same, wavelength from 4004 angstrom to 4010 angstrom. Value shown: 0.14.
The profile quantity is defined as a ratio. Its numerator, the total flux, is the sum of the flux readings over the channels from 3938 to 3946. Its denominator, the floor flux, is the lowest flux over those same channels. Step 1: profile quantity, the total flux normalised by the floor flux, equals 14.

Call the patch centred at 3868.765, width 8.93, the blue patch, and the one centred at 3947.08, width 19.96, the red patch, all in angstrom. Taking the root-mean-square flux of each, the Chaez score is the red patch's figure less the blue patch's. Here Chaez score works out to -0.7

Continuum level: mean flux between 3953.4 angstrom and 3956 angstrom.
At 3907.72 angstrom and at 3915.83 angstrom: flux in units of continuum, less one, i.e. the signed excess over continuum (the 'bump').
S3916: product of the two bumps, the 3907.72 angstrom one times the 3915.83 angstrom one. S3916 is -0.003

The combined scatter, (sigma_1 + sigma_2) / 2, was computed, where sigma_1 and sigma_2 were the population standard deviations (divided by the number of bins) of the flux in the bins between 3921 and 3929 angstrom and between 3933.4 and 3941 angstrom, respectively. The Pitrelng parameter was 0.50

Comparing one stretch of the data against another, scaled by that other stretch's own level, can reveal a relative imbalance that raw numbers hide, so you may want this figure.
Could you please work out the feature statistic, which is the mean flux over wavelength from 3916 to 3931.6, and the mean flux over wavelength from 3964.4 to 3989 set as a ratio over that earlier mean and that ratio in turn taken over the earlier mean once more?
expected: 0.31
